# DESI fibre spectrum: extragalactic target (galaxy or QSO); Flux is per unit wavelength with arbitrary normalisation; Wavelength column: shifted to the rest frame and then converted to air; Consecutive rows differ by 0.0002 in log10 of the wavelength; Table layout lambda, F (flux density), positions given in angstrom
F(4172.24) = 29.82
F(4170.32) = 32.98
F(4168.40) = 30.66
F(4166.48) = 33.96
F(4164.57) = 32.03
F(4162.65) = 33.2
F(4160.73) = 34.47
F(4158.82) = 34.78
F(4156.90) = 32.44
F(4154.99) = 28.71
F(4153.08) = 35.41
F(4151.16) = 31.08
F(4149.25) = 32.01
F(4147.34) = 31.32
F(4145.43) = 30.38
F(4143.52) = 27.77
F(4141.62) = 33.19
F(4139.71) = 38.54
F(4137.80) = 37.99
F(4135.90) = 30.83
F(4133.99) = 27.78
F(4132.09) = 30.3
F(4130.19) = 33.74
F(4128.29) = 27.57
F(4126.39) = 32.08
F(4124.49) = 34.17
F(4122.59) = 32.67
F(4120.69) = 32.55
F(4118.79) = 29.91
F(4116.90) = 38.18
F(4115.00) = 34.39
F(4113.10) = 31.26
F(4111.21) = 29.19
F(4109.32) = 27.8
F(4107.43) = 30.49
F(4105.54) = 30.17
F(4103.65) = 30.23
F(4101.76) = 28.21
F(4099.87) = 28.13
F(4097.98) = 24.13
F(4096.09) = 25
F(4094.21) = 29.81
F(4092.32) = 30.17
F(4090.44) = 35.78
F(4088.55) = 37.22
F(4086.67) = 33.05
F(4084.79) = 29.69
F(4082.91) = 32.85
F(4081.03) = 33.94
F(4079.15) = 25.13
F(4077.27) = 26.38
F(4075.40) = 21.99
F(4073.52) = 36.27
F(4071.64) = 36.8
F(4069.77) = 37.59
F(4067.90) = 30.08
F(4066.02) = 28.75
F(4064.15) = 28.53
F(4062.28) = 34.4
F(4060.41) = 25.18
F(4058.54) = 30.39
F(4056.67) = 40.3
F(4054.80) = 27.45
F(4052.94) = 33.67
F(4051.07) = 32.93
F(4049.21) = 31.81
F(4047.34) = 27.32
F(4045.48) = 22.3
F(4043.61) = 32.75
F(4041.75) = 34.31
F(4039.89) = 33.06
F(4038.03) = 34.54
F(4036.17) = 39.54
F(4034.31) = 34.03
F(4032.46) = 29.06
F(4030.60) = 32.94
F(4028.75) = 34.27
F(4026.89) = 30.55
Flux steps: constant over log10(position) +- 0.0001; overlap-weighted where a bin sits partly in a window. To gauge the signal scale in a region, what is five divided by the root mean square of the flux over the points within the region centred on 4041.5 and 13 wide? 0.154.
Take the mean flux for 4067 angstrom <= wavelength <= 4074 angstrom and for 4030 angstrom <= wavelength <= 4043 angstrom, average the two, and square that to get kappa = 1194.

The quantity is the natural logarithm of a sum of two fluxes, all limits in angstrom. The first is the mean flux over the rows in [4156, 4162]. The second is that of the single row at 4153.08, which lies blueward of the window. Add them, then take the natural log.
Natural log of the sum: 4.24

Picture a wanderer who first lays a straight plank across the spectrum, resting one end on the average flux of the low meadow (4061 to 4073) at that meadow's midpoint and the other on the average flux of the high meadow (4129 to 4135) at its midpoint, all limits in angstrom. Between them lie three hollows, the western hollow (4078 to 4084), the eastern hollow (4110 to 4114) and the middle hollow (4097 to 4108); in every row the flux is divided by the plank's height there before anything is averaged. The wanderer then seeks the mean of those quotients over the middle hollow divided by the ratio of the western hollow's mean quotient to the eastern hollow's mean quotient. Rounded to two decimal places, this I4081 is 0.92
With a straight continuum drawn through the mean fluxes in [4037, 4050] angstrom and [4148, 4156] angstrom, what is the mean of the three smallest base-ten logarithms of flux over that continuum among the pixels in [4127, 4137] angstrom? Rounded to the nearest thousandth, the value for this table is -0.045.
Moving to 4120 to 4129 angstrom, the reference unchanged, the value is -0.013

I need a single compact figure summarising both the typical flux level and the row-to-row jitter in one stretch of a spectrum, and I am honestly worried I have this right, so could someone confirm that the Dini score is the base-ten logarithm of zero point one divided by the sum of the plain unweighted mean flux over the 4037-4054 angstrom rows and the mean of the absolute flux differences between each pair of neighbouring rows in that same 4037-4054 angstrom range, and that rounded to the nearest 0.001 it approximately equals -2.540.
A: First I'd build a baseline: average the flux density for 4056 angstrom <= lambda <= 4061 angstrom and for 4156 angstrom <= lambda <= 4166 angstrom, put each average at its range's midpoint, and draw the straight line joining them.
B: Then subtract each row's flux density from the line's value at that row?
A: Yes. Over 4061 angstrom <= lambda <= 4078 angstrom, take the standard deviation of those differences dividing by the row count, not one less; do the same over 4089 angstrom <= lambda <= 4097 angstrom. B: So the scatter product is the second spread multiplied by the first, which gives 20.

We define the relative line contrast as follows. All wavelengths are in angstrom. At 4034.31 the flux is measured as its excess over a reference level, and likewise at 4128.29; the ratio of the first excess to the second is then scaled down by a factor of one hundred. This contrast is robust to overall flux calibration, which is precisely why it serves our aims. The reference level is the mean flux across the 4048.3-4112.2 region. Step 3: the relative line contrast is -0.011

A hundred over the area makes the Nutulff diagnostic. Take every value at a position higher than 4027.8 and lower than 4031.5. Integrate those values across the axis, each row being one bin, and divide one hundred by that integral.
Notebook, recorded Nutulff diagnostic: 0.80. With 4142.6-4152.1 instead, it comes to 0.34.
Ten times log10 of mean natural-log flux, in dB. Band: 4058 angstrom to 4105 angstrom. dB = 5.32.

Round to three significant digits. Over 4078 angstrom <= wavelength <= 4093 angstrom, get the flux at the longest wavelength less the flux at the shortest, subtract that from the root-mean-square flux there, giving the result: 27.4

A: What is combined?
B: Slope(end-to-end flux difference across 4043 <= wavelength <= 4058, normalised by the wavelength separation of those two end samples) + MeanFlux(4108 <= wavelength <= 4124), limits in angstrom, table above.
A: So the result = 32.6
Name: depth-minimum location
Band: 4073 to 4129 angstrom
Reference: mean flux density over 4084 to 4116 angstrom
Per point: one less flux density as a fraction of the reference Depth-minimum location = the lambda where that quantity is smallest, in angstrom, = 4116.90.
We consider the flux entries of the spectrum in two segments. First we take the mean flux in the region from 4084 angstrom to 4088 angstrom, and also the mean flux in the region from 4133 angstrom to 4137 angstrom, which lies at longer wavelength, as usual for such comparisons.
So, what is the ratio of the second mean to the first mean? 0.93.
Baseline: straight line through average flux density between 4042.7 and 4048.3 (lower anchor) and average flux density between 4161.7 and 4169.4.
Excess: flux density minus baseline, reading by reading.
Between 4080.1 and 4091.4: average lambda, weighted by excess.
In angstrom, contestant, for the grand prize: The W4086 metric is 4086.5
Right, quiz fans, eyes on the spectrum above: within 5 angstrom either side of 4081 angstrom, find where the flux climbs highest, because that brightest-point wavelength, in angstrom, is 4081.03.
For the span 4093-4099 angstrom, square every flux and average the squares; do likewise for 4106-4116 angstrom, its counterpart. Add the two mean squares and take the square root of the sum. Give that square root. 41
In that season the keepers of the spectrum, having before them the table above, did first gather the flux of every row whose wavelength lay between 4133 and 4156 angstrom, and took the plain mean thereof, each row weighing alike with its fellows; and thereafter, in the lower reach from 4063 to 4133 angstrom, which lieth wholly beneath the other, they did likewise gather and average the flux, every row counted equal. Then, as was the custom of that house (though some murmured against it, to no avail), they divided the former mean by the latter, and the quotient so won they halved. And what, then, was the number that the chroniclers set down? 0.52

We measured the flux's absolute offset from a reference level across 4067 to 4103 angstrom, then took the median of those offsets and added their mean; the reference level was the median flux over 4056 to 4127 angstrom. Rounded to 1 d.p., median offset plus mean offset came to 7.9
